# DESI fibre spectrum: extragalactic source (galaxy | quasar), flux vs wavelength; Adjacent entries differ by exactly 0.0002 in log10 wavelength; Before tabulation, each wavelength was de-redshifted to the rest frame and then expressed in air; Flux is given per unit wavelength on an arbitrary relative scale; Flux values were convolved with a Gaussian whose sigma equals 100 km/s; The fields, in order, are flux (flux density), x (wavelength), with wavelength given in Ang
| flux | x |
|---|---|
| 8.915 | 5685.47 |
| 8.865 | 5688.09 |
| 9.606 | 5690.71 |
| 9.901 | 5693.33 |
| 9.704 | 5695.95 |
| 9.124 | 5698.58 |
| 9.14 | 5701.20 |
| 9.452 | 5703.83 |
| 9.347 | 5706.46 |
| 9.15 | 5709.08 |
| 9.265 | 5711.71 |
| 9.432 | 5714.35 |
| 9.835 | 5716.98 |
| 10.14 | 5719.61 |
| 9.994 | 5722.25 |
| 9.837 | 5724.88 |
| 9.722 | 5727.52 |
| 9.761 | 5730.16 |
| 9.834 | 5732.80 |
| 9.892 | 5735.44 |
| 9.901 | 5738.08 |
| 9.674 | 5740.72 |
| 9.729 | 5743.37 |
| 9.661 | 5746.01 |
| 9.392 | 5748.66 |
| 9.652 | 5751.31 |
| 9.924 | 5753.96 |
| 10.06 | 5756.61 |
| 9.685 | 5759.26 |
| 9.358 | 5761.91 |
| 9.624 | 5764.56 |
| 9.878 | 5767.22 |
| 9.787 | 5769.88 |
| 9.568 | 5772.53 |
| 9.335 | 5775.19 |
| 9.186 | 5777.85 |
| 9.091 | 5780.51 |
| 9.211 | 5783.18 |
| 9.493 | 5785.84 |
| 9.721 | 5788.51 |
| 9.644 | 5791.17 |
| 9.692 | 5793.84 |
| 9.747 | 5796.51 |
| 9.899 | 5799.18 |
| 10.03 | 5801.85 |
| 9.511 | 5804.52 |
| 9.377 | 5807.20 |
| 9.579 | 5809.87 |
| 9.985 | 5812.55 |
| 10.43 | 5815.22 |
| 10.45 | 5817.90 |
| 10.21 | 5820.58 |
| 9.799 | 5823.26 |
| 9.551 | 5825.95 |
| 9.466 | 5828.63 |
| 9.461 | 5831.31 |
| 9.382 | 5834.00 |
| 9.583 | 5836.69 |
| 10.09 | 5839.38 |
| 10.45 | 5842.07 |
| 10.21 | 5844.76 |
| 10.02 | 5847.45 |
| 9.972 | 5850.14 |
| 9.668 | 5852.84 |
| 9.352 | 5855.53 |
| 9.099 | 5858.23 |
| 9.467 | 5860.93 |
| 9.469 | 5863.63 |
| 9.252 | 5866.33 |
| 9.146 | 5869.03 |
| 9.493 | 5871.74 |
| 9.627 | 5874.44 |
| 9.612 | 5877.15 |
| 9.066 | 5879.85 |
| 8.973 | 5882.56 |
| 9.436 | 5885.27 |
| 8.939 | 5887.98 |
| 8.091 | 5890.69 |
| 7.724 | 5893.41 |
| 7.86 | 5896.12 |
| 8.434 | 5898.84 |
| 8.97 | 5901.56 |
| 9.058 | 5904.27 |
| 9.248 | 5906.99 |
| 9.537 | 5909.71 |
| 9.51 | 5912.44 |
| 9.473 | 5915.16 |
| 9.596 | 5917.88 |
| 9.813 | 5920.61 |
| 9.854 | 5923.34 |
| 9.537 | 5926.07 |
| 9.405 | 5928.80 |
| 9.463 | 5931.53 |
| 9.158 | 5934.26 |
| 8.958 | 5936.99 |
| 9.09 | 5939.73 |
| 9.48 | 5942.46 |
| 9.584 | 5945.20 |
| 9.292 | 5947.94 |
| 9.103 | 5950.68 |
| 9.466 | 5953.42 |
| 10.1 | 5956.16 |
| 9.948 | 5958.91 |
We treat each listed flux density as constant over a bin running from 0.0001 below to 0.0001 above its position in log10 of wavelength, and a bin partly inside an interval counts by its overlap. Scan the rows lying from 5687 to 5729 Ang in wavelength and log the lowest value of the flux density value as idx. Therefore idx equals 8.865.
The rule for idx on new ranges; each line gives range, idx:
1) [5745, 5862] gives 9.091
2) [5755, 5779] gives 9.186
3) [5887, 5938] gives 7.724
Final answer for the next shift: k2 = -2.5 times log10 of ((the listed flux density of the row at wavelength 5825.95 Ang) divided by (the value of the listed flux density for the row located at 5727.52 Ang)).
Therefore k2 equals 0.02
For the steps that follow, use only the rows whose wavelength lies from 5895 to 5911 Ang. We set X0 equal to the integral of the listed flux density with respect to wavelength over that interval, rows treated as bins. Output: 142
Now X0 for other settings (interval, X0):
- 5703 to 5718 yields 141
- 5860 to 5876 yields 151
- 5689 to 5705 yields 152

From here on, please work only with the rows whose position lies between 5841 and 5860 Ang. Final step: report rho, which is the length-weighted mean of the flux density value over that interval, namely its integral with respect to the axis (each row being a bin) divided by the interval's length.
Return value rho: 9.8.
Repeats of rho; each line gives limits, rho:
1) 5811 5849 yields 9.9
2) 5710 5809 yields 9.7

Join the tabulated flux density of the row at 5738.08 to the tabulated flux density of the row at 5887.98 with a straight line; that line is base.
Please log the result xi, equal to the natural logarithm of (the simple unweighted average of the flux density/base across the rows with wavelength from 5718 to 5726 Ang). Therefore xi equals 0.00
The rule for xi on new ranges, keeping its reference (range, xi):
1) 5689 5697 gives -0.05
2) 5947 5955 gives 0.08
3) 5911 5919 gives 0.08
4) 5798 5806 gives 0.03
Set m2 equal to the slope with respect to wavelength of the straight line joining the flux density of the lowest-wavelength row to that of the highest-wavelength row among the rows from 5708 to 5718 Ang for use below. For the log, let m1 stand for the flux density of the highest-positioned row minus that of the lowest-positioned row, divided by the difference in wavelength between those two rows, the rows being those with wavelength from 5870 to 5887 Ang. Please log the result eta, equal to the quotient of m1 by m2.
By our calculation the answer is 0.0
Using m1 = 0.00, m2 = 0.087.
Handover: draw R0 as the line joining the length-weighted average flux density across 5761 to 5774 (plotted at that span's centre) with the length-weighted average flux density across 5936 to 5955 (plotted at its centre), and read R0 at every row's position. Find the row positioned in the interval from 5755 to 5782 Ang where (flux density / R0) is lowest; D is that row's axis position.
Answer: 5780.51 Ang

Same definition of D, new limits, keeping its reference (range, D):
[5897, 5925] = 5898.84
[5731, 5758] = 5748.66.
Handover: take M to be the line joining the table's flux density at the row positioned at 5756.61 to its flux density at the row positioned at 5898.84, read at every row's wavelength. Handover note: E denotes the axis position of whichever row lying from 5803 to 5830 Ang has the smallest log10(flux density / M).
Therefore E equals 5807.20 Ang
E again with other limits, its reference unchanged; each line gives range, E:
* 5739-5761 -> 5748.66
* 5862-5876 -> 5869.03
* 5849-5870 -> 5858.23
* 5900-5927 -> 5901.56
